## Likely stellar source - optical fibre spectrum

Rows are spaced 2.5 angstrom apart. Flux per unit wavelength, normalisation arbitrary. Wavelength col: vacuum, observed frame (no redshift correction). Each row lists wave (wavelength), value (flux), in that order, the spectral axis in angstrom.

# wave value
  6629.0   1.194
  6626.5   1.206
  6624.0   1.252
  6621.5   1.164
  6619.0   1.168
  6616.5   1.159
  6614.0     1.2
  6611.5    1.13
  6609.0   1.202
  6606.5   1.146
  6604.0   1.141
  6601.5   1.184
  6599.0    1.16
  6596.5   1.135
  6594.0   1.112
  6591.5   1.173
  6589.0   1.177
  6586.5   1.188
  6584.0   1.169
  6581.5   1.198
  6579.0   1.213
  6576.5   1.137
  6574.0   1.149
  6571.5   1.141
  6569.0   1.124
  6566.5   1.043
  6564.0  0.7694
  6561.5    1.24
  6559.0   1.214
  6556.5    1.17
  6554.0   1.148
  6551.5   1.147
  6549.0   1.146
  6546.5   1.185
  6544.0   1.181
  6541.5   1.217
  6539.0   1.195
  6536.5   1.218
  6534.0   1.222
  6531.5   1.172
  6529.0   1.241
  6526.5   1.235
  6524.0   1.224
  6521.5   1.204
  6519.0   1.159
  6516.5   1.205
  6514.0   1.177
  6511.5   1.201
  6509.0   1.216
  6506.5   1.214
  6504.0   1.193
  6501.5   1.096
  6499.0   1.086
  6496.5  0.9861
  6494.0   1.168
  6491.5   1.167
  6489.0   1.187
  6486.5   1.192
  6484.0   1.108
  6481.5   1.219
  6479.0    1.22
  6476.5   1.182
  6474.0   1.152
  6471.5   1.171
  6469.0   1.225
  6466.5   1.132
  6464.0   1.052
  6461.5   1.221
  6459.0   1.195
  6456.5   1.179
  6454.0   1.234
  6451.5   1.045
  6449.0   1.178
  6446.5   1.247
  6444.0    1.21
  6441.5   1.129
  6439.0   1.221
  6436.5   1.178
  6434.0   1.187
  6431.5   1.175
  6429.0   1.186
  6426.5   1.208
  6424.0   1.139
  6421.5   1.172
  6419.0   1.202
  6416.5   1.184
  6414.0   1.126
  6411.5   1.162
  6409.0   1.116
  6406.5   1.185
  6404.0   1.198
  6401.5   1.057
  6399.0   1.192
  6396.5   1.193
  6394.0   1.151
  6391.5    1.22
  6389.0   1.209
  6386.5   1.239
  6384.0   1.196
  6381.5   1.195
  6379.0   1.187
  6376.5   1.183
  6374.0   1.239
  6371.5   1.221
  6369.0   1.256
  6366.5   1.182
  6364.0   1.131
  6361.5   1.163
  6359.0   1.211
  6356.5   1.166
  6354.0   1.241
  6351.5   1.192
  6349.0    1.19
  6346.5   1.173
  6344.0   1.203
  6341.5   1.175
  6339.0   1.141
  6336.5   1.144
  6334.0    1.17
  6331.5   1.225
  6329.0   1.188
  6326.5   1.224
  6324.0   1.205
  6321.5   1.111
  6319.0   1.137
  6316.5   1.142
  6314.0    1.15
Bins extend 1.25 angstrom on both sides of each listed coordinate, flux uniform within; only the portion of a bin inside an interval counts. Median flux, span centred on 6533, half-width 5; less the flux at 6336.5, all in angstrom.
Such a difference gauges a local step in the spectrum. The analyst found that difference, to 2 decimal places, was 0.08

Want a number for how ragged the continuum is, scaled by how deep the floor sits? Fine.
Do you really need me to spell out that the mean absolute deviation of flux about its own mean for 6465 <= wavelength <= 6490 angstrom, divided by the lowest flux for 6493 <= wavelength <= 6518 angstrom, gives 0.031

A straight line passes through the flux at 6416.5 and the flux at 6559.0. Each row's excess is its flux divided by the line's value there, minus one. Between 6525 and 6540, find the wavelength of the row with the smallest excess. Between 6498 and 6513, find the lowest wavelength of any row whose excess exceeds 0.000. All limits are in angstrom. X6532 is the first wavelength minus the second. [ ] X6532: 25.0 angstrom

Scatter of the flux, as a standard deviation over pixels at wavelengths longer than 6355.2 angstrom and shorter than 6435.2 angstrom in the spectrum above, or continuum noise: 0.039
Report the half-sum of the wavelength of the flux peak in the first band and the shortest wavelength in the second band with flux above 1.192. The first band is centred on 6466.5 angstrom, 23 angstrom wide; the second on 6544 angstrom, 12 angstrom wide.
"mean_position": 6504.0 angstrom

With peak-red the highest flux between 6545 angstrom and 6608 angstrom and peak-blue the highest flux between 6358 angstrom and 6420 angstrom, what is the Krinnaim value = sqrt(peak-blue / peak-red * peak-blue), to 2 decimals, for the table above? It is 1.13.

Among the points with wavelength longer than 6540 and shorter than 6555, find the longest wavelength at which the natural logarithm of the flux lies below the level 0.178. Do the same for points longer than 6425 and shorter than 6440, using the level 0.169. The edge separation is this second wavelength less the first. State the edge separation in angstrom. -117.5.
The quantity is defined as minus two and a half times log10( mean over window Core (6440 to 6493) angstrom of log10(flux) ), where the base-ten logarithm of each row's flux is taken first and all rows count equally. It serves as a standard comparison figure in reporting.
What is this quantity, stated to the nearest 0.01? 2.90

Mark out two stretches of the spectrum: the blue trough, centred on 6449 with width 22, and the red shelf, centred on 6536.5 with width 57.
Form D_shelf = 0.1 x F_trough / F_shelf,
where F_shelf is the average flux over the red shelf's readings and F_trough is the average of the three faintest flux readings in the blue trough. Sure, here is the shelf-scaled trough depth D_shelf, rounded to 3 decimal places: 0.095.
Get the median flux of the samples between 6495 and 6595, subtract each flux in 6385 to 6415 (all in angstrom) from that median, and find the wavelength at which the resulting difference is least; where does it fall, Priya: 6386.5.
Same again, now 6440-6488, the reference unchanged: 6446.5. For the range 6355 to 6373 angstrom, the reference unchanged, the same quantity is 6369.0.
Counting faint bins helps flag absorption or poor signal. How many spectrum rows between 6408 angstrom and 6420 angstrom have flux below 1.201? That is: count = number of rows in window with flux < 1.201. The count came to 4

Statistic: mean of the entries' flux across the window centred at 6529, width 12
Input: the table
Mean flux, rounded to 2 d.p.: 1.22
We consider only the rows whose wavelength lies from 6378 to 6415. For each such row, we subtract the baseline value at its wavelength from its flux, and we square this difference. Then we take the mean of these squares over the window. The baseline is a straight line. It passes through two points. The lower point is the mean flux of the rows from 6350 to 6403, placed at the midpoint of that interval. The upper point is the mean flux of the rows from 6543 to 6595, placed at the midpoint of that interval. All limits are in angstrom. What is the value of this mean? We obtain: 0.0020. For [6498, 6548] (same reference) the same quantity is 0.0030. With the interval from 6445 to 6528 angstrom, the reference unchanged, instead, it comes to 0.0038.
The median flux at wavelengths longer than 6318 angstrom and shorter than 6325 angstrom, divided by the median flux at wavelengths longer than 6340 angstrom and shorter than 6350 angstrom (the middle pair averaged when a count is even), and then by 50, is 0.0192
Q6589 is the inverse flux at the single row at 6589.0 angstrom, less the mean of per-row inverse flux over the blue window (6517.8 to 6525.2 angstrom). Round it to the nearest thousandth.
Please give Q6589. 0.013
